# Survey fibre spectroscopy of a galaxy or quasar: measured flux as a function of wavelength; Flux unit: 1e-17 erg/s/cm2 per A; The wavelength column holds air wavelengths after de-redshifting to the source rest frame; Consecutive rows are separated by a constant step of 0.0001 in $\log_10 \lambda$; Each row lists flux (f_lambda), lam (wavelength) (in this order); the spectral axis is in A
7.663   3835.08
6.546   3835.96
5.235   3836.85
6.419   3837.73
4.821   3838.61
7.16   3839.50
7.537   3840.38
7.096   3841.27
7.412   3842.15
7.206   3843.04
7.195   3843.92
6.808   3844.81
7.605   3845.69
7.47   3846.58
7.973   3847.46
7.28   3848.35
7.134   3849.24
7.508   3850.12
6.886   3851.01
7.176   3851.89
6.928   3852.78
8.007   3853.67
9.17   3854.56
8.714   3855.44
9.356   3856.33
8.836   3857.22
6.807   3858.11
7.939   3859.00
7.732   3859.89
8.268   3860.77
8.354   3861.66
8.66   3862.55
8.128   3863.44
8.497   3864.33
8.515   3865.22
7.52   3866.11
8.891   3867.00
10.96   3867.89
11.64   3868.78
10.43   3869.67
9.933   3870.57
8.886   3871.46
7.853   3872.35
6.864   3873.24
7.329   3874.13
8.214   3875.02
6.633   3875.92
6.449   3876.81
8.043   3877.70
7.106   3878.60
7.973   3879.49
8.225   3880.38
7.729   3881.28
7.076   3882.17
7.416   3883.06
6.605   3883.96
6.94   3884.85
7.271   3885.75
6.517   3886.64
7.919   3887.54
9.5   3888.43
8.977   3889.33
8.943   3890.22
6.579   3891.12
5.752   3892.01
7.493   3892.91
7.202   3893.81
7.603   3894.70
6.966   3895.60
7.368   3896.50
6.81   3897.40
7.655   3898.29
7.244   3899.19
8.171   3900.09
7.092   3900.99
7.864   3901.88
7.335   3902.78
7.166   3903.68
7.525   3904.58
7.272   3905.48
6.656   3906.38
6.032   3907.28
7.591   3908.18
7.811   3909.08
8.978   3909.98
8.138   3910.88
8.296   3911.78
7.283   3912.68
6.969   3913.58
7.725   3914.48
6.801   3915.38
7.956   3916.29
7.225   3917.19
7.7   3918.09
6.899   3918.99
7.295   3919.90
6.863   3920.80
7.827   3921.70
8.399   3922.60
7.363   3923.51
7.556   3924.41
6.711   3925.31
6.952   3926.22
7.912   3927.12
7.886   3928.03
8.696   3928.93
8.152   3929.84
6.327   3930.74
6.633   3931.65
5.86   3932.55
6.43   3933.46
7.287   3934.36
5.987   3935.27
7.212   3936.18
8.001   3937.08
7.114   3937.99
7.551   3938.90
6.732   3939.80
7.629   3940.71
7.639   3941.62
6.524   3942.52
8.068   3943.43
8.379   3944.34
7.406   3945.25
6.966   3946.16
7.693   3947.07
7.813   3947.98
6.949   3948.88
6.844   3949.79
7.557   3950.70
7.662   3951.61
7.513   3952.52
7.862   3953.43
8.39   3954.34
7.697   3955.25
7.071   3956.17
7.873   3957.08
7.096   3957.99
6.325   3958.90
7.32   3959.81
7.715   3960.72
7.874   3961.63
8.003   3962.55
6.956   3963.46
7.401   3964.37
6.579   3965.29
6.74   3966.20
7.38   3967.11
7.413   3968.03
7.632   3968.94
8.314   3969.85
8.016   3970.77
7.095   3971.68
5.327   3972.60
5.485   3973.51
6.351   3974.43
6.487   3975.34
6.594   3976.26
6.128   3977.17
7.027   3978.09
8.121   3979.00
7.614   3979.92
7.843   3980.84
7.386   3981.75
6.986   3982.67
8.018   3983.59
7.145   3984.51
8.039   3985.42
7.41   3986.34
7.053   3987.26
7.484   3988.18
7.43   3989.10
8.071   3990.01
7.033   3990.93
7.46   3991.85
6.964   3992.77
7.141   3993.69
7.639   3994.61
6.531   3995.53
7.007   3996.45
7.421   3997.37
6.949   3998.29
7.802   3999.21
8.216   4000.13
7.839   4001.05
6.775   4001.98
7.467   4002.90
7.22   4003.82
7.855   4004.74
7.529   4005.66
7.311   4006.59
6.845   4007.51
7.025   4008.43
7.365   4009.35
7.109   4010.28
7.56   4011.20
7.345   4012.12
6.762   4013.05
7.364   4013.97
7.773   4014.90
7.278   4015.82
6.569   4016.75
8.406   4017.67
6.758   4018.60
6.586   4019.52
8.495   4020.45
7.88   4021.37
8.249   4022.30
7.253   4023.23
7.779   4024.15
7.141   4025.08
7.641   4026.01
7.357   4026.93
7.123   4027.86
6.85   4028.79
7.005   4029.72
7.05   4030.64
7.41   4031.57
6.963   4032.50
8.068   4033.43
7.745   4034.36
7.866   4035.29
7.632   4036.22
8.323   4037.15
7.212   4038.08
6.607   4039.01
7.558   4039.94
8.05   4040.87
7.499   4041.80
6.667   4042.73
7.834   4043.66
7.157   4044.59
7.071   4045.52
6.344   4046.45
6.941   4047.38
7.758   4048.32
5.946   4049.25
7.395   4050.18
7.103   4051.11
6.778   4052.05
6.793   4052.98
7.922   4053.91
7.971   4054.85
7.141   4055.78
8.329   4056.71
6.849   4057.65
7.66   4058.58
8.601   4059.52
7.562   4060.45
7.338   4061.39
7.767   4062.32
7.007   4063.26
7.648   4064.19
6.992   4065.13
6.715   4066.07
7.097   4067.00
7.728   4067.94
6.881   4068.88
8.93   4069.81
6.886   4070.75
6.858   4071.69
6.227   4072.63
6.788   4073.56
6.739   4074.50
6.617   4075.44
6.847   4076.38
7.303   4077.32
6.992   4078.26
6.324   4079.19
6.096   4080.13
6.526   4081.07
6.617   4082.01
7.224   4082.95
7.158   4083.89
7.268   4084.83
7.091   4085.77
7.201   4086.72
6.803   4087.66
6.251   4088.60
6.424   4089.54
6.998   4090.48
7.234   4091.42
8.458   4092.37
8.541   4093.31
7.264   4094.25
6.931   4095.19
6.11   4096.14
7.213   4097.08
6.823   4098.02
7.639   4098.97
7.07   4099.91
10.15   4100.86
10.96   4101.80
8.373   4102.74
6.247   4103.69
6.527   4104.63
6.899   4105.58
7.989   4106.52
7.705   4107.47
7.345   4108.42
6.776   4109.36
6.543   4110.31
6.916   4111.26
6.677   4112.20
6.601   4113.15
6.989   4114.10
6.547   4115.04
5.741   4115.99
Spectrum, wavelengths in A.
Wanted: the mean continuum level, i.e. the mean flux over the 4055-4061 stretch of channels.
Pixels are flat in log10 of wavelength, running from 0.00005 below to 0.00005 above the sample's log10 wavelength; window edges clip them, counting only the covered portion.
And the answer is 7.7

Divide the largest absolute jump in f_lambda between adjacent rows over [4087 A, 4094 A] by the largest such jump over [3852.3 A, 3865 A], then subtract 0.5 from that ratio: 0.10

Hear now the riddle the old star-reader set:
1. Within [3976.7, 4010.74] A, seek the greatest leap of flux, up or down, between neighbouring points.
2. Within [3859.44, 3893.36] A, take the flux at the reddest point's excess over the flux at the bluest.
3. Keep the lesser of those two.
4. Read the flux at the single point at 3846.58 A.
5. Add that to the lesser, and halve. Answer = 3.62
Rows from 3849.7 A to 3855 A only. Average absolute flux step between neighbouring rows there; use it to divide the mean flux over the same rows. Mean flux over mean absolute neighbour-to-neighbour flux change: 11.2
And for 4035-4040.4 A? 10.5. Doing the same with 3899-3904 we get 10.8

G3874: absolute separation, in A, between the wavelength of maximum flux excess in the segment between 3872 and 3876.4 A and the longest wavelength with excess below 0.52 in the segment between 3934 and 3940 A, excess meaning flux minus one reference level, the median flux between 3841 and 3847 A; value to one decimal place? 64.8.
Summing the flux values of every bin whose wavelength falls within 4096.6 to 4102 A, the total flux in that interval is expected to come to 49.9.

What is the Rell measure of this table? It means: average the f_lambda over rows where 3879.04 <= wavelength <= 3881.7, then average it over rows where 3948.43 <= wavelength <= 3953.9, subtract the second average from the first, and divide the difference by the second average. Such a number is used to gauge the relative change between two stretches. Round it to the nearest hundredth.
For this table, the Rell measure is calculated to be 0.08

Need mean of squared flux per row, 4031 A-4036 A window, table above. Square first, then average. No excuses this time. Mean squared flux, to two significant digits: 58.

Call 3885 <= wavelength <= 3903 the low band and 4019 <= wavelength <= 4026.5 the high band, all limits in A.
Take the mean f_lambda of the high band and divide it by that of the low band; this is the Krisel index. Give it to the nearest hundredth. 1.02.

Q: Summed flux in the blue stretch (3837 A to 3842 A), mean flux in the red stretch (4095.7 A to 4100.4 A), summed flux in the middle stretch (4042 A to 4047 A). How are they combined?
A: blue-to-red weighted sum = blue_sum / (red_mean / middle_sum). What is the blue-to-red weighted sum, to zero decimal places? 166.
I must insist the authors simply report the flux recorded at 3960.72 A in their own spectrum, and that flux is 7.715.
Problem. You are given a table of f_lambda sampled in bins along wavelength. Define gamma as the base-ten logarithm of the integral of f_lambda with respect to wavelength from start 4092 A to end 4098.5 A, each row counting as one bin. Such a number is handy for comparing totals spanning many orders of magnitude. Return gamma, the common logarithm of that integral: 1.68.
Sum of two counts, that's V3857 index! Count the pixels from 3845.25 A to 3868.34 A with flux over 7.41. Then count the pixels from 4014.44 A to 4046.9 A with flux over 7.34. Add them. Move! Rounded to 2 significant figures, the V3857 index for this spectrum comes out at 38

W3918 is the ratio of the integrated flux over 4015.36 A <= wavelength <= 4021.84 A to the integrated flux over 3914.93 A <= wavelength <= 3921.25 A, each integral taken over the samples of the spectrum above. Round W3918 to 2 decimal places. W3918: 1.05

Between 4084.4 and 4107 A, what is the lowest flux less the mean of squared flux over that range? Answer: -50.5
